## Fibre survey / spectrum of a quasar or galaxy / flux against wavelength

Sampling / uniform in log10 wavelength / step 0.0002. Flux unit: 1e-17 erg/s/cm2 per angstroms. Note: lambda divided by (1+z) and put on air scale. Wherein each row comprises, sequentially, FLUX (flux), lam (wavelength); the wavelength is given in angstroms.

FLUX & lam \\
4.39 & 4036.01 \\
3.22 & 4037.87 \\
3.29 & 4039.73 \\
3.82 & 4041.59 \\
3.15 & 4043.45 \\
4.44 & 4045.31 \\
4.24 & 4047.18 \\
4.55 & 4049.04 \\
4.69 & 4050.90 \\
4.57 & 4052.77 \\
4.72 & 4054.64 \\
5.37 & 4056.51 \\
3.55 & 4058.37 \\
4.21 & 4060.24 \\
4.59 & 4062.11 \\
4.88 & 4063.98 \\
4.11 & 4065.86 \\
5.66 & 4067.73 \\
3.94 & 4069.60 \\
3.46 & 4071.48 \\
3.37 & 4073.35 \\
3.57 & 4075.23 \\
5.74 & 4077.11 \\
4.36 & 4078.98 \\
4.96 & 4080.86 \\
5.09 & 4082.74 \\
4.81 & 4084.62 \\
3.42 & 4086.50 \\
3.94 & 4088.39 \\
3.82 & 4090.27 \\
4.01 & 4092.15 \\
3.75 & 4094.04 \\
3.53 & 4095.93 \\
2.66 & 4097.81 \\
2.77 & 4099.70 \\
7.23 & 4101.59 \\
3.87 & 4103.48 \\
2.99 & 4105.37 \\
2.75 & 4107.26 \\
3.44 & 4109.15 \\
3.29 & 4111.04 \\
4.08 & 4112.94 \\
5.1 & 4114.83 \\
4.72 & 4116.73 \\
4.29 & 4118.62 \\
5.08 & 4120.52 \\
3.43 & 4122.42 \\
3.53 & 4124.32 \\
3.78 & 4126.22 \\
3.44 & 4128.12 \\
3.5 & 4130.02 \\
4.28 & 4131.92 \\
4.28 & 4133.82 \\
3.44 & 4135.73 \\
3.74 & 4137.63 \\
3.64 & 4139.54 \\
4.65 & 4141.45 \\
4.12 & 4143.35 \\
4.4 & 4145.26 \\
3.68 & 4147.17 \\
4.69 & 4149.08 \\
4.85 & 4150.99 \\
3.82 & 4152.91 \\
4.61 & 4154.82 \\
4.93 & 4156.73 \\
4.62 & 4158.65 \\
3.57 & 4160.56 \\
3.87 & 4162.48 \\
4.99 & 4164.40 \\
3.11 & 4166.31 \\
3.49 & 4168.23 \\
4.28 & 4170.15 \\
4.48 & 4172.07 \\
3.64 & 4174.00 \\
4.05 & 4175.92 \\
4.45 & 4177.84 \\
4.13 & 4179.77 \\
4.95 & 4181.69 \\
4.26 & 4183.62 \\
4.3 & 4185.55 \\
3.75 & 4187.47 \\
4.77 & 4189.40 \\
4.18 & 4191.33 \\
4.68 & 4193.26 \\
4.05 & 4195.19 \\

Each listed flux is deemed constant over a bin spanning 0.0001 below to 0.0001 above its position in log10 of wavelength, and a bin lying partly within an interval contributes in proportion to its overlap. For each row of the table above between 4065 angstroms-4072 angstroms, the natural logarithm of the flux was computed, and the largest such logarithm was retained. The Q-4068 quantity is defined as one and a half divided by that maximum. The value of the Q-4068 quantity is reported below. 0.87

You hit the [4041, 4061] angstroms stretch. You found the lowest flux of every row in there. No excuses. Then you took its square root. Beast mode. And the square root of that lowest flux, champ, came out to 1.77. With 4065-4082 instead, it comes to 1.84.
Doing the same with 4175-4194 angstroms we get 1.94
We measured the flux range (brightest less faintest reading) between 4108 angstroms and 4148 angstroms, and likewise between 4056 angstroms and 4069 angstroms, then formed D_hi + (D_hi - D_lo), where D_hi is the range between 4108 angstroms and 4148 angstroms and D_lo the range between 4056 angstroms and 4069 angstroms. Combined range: 1.5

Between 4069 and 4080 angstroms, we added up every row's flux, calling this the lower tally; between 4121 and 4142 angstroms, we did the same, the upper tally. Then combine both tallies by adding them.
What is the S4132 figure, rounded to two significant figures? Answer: 66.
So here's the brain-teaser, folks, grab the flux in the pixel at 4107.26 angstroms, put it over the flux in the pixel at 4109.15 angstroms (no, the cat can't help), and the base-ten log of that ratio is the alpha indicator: -0.10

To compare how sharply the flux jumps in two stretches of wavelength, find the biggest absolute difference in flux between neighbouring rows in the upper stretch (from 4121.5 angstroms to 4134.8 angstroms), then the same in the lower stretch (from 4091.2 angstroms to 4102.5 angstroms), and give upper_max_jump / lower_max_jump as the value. 0.17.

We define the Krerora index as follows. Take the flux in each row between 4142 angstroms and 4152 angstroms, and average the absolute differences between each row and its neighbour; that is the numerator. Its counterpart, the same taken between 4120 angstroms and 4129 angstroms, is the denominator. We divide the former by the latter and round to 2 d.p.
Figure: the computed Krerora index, 0.93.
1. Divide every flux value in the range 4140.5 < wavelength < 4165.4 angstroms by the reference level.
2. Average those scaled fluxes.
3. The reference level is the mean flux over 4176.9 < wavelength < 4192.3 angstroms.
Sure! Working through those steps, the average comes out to 1.00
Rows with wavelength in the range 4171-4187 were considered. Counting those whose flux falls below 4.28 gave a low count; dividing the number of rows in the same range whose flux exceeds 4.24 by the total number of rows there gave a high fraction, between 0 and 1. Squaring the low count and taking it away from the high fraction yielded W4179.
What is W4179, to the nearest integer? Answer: -15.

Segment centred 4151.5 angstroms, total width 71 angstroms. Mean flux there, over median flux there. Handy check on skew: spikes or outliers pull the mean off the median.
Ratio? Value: 0.97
